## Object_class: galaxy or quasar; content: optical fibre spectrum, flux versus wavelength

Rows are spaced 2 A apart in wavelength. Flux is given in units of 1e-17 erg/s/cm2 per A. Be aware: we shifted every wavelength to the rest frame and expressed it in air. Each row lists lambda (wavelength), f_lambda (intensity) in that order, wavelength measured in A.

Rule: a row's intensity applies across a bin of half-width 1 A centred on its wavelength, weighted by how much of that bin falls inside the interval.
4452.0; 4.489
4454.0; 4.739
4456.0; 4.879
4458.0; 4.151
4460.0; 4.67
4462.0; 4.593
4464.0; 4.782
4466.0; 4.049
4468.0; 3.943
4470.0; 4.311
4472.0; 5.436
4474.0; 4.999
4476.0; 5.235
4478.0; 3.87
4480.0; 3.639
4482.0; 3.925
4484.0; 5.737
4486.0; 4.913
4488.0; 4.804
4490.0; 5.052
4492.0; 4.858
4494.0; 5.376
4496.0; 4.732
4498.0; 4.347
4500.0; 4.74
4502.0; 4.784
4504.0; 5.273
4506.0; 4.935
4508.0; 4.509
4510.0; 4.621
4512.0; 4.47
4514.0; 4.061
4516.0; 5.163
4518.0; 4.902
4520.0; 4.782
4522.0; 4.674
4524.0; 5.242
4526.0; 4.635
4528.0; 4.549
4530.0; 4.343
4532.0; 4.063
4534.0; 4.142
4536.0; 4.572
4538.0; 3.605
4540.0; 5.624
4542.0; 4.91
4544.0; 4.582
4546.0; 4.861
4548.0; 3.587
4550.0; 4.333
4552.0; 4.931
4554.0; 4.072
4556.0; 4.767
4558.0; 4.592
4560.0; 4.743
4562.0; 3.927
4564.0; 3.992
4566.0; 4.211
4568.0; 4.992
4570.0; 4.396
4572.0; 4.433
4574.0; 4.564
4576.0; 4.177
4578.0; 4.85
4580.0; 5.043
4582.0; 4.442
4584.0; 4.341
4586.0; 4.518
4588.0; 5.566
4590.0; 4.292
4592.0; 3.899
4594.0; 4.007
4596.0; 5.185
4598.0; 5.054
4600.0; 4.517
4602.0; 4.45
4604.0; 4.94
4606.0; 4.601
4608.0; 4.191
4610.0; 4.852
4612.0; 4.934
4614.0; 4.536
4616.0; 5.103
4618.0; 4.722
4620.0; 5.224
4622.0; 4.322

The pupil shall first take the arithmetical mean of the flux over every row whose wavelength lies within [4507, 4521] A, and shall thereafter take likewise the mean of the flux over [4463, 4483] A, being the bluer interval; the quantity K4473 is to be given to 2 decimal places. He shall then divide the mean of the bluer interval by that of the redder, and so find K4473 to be 0.95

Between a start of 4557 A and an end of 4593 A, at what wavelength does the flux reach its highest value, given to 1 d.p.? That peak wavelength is 4588.0 A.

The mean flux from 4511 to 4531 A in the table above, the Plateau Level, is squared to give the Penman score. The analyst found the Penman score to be 21.9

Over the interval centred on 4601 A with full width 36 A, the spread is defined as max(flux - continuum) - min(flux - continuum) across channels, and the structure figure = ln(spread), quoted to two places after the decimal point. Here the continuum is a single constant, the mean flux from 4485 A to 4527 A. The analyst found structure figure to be 0.51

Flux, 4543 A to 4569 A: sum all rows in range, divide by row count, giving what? 4.43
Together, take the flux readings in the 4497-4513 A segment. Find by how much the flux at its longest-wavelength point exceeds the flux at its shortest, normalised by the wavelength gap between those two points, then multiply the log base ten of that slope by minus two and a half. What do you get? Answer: 5.1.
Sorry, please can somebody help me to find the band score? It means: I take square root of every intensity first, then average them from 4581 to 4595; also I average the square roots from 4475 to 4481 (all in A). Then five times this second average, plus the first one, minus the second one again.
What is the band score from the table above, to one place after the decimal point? 10.3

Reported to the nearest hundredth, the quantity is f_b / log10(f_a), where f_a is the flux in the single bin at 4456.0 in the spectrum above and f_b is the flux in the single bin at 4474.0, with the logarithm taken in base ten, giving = 7.26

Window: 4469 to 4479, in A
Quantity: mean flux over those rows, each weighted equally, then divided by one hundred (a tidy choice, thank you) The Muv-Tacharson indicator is 0.048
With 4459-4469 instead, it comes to 0.044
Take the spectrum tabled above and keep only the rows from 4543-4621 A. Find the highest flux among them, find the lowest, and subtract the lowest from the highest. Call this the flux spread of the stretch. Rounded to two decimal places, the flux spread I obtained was 1.98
